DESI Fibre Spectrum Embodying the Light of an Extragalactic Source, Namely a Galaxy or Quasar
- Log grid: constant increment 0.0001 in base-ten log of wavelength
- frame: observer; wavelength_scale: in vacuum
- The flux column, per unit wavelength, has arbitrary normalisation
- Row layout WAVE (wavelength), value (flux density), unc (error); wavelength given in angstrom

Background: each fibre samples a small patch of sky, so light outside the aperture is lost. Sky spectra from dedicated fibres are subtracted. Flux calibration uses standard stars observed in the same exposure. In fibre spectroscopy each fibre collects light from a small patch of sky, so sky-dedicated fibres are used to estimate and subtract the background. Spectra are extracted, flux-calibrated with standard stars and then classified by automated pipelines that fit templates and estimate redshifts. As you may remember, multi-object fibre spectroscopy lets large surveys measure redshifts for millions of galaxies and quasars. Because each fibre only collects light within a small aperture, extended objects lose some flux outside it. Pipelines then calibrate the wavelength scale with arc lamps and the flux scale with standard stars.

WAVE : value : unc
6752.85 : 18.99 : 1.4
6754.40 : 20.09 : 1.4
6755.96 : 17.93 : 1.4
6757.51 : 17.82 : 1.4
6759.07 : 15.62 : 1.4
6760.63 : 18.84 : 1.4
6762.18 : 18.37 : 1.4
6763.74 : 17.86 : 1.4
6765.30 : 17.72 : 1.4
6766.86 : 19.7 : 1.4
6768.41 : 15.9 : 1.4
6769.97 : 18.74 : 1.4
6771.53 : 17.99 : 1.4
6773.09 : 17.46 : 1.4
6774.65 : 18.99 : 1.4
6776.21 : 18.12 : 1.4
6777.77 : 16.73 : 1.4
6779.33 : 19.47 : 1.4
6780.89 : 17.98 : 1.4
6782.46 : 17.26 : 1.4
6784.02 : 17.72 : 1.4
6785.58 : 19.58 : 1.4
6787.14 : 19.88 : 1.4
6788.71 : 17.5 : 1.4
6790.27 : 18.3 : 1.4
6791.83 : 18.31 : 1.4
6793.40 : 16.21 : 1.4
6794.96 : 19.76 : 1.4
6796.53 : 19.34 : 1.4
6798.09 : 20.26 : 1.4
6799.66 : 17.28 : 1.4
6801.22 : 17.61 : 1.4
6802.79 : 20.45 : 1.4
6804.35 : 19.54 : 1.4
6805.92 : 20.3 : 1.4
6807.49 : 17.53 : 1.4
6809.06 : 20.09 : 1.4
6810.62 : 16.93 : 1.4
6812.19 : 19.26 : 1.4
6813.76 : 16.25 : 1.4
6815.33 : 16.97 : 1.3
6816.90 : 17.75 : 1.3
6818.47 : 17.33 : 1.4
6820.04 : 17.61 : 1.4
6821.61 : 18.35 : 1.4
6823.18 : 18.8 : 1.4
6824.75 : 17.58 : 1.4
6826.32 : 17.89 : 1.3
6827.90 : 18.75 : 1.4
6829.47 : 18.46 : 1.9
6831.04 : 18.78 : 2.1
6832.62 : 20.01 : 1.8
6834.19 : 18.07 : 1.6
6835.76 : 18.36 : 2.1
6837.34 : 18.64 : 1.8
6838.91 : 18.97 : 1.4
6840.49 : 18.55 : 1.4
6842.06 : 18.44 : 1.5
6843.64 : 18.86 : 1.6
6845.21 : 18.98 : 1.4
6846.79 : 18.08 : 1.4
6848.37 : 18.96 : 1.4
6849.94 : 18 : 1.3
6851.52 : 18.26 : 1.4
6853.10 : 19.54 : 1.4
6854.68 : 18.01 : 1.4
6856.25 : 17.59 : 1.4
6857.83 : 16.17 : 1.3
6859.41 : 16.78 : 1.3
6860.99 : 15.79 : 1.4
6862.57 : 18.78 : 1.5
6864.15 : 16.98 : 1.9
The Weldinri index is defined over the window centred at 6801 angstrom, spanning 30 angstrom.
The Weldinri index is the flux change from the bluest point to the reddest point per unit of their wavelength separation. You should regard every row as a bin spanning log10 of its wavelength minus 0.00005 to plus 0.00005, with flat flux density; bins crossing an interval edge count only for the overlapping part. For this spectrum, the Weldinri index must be -0.10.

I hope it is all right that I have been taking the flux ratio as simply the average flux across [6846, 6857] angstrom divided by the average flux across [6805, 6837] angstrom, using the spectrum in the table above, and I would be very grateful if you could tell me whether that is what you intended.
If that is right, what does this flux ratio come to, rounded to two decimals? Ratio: 1.01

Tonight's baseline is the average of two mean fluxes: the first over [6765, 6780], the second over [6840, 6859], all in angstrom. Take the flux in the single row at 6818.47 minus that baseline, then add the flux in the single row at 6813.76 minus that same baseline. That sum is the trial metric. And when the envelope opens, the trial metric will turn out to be -2.8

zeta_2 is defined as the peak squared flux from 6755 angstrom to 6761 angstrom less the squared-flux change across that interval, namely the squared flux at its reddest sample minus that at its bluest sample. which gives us 321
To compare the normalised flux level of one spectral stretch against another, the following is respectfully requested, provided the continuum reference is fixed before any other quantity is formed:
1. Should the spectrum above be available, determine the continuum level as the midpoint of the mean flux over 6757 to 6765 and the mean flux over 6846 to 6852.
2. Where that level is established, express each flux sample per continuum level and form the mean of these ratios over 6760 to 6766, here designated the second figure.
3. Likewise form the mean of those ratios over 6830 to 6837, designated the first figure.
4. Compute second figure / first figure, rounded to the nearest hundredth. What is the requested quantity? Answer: 0.97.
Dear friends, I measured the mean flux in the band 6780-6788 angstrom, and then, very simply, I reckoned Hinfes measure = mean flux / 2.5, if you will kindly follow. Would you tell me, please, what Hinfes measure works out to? 7.39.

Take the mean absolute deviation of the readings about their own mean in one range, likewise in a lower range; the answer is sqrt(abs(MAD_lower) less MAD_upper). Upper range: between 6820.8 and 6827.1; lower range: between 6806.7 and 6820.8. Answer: 0.66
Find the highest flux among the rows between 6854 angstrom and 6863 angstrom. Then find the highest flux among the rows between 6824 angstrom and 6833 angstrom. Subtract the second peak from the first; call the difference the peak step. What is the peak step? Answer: -1.2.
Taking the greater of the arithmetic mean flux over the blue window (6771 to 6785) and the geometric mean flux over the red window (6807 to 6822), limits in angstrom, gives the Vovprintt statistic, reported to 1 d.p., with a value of 18.0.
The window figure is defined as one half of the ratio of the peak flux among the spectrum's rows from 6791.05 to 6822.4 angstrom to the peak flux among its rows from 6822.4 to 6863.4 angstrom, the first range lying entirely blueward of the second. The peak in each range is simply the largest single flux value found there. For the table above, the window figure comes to 0.511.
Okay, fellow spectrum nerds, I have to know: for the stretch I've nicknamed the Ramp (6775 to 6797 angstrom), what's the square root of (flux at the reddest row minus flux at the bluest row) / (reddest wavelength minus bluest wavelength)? 0.25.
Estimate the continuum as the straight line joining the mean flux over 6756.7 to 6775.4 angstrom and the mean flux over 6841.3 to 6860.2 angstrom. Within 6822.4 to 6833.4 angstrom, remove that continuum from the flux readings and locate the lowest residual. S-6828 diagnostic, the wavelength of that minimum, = 6824.75 angstrom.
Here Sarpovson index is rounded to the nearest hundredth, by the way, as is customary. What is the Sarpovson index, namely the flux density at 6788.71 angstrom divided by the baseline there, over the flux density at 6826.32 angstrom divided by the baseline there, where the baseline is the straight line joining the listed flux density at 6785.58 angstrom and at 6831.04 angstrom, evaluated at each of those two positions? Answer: 0.95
